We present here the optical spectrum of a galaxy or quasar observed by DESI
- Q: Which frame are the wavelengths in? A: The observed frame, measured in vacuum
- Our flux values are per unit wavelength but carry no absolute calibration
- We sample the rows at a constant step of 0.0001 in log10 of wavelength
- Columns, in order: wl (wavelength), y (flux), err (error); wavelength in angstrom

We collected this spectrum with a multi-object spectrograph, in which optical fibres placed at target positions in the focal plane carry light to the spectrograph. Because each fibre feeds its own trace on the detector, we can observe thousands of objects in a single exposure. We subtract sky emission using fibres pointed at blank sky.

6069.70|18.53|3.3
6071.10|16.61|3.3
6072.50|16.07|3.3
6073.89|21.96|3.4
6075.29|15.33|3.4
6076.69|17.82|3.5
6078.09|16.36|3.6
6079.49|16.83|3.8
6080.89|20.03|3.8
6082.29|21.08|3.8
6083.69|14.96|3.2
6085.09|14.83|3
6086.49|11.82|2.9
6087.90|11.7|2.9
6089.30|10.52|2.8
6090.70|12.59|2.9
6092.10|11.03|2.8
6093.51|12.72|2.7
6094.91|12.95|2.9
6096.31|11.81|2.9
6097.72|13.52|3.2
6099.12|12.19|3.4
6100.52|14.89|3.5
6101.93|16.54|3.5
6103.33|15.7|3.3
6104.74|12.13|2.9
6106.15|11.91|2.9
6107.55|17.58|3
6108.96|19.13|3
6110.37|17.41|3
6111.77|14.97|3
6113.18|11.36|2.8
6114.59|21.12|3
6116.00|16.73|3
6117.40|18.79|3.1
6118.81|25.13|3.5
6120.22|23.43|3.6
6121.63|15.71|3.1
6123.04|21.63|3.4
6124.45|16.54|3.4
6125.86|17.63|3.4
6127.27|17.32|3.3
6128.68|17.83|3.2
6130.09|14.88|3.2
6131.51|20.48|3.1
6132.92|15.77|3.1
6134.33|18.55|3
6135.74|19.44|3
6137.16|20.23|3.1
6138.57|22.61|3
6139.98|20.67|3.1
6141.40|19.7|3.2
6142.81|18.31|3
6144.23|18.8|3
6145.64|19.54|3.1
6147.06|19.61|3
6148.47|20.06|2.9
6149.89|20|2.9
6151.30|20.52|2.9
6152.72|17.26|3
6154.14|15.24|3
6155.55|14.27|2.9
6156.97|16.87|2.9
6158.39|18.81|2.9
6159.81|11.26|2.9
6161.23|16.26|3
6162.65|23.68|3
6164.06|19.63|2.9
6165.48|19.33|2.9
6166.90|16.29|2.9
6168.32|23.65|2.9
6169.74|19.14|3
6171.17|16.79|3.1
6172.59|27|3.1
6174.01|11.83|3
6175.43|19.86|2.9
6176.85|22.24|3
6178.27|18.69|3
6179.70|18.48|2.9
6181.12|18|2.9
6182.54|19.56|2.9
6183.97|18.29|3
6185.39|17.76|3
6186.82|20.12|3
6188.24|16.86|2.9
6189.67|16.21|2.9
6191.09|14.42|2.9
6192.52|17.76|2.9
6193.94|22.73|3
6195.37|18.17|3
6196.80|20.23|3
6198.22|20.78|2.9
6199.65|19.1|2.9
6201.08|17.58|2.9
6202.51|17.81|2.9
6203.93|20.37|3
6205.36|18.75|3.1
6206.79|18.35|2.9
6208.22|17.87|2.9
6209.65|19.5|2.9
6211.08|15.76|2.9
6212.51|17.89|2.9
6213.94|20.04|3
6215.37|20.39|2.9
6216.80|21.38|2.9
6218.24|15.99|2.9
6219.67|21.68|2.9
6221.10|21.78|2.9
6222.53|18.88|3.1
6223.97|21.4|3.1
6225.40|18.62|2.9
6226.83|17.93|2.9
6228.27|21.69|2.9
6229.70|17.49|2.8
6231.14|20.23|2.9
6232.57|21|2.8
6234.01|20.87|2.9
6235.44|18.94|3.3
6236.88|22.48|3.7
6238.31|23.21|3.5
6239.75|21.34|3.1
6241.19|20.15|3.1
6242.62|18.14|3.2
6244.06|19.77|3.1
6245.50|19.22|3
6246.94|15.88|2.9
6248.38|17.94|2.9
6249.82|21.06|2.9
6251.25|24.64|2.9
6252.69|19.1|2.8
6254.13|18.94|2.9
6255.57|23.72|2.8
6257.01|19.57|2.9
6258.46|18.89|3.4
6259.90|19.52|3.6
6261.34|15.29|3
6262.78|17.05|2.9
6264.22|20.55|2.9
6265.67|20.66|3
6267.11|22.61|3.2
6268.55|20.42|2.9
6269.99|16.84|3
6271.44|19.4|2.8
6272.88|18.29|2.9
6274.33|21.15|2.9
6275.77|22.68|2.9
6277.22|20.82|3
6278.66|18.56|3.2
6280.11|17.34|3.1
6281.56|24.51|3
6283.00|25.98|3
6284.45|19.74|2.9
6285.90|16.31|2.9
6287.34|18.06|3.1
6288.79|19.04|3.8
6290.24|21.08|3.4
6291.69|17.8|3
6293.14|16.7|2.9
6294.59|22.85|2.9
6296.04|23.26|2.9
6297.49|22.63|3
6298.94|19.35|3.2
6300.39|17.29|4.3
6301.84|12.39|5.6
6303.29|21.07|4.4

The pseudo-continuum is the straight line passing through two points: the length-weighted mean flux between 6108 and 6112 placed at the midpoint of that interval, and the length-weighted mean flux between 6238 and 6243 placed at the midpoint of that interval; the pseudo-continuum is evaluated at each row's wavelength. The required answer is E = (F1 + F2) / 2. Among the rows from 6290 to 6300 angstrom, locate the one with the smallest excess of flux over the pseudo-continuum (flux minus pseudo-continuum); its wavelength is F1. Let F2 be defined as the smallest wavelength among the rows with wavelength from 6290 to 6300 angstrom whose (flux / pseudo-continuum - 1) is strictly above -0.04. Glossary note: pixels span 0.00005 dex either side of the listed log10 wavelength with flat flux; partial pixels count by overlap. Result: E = 6291.7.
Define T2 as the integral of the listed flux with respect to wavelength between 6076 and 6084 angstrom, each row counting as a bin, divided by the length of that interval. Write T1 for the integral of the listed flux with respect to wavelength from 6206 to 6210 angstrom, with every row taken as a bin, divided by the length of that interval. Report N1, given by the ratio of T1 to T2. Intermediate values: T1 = 18.5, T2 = 18.0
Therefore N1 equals 1.03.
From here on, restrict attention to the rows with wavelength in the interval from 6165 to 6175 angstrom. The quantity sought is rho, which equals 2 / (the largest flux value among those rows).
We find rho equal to 0.074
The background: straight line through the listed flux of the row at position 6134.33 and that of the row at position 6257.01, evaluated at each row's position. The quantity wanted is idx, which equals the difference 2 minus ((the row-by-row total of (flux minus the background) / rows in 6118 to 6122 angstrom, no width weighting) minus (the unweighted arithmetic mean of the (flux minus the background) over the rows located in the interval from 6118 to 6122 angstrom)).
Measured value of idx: -4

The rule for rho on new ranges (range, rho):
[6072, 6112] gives 0.091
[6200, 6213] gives 0.098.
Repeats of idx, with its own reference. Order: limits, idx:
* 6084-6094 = 38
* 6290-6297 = 0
